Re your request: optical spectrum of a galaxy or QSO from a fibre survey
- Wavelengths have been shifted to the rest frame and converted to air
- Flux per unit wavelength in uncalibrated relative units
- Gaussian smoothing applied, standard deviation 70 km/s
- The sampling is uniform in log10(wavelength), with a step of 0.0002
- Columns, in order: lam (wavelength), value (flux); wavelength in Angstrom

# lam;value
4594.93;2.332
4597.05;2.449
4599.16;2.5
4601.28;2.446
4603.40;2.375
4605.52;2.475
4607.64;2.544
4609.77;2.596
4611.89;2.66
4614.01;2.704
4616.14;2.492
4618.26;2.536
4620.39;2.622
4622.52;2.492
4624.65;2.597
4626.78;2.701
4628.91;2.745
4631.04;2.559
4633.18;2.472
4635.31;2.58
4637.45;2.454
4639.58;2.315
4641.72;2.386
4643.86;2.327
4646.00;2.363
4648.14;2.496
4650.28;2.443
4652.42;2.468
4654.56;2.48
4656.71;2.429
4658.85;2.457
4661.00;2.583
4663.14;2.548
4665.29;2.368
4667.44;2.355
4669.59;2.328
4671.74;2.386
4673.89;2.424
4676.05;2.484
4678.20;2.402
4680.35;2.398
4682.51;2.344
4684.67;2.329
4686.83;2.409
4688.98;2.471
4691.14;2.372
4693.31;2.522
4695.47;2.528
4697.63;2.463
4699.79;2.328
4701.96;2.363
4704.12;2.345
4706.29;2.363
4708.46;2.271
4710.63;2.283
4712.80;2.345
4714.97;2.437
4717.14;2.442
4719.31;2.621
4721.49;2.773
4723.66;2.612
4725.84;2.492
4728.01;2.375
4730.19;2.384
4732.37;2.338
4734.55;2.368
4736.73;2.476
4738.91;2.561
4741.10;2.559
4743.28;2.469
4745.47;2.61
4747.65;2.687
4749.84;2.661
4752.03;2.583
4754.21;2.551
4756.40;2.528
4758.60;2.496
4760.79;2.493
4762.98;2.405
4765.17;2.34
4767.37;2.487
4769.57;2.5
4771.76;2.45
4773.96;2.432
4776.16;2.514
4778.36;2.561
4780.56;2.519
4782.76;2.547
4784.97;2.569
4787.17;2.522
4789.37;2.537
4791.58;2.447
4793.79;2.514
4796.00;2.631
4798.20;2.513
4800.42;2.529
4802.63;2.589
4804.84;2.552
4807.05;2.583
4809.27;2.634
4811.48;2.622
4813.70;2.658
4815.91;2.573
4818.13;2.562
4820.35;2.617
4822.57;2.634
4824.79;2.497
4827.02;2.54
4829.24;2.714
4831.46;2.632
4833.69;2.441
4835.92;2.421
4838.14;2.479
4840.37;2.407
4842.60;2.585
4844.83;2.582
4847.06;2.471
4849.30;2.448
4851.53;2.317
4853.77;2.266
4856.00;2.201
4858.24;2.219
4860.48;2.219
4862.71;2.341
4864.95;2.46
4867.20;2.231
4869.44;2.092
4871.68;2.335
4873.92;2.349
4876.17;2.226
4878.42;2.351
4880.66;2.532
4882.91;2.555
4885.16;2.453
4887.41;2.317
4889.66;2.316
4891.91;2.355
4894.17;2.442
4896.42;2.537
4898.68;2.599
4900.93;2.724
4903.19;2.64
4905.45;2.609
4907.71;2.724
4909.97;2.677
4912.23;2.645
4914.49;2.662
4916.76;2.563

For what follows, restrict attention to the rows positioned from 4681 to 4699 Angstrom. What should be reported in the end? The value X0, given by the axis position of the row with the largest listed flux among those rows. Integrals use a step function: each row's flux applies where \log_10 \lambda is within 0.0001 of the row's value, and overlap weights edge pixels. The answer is 4695.47 Angstrom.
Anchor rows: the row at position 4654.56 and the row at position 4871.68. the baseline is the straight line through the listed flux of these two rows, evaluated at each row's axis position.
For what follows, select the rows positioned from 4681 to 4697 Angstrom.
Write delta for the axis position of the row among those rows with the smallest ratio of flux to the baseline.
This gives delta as 4684.67 Angstrom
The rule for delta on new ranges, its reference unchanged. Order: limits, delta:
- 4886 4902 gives 4887.41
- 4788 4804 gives 4791.58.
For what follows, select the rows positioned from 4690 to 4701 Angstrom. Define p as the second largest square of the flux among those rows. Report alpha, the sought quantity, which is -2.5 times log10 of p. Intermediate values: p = 6.4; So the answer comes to -2.01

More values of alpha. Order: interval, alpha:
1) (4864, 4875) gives -1.85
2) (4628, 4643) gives -2.06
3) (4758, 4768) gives -1.98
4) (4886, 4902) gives -2.07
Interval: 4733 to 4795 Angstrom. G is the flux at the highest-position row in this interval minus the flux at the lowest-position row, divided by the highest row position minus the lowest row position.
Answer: 0.0025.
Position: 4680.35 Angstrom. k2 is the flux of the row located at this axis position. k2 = 2.398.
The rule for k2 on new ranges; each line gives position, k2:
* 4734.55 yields 2.368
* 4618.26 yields 2.536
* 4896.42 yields 2.537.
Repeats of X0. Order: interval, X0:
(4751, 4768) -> 4752.03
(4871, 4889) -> 4882.91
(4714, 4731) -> 4721.49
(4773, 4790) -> 4784.97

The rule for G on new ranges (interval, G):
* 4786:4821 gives 0.0029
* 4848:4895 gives -0.0001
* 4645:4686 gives -0.0009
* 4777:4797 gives 0.0040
